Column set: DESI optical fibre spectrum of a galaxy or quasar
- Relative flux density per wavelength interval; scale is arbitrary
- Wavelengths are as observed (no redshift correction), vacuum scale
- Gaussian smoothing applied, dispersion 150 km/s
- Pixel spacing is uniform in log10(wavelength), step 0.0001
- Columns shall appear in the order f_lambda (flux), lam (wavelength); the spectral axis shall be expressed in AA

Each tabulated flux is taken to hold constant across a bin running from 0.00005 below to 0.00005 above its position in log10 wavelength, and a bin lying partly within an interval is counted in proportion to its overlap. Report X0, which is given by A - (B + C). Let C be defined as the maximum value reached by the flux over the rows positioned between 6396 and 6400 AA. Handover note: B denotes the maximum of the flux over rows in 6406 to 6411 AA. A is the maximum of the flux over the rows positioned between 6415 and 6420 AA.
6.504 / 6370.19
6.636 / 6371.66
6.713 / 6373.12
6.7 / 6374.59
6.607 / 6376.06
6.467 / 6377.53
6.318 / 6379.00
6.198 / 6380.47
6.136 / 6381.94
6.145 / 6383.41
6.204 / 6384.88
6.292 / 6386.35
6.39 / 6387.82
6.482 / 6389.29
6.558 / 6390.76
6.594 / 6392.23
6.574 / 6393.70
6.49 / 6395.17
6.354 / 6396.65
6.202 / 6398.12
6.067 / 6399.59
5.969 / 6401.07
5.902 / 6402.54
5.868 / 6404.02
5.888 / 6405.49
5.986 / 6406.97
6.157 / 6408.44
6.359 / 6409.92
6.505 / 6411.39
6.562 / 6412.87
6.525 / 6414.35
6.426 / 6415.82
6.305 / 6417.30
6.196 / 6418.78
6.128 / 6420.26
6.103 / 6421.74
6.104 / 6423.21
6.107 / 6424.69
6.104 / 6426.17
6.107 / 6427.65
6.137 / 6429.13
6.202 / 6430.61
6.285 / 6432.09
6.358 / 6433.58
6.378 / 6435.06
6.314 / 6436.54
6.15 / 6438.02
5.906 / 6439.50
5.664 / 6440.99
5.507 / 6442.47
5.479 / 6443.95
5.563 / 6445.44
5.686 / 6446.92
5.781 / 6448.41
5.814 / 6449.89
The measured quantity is -6.3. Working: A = 6.426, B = 6.359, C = 6.354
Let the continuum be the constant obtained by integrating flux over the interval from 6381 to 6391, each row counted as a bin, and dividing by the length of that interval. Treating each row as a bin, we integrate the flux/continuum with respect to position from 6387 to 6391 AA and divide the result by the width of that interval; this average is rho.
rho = 1.03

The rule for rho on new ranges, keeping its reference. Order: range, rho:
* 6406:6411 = 0.98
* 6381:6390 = 1.00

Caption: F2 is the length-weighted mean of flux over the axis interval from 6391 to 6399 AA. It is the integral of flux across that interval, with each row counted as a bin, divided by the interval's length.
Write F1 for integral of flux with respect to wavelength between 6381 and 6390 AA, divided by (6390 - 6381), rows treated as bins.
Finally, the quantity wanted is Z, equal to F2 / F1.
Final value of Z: 1.03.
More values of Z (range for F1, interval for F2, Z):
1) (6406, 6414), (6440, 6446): 0.88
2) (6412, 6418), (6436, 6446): 0.90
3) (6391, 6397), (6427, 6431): 0.94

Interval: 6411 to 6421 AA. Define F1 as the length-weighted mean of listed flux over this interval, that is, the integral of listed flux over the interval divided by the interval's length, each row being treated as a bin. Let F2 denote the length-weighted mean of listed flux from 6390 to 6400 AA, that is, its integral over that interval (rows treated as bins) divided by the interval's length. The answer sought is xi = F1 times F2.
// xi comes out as 41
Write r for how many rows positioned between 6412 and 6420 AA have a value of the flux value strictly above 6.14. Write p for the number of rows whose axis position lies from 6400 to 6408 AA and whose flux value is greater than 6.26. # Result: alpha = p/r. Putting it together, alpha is 0.00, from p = 0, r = 5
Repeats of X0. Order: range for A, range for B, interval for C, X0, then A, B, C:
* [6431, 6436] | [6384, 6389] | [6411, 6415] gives -6.6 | 6.378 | 6.39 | 6.562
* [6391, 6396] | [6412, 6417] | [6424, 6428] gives -6.1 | 6.594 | 6.562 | 6.107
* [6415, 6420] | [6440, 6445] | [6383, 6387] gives -5.5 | 6.426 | 5.664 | 6.292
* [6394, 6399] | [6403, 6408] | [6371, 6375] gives -6.2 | 6.49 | 5.986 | 6.713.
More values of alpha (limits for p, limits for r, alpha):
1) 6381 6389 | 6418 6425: 2.00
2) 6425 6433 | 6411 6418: 0.20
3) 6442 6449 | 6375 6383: 0.00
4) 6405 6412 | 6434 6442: 0.67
